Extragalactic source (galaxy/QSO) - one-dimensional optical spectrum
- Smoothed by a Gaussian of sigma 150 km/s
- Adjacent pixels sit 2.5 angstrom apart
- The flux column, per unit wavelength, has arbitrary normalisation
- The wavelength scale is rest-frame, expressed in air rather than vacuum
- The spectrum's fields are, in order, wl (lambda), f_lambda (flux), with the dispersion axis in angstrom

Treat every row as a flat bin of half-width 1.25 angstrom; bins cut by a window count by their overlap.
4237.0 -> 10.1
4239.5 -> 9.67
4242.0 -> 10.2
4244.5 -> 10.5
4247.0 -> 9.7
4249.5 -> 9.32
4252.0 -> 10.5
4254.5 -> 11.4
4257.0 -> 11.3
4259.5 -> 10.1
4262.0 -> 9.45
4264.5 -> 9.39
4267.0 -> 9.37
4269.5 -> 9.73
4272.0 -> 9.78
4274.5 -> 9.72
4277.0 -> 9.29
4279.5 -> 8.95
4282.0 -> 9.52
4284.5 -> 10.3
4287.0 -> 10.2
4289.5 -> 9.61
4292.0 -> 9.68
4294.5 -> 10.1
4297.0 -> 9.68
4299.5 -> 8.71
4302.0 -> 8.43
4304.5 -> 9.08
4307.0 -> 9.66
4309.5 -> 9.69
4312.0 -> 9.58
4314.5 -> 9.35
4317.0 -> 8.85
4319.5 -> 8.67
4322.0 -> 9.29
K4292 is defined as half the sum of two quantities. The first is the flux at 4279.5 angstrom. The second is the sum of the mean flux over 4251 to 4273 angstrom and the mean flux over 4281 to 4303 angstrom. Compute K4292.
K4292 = 14.3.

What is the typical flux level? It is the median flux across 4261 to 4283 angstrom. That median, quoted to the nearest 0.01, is 9.45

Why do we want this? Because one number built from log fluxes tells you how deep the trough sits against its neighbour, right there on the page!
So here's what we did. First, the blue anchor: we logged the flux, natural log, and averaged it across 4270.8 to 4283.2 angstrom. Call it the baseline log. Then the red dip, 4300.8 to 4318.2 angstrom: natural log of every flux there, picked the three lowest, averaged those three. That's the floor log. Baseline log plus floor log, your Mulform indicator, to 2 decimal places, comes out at 4.42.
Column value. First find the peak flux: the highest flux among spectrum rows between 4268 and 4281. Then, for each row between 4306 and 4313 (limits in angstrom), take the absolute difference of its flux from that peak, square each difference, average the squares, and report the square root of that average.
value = 0.14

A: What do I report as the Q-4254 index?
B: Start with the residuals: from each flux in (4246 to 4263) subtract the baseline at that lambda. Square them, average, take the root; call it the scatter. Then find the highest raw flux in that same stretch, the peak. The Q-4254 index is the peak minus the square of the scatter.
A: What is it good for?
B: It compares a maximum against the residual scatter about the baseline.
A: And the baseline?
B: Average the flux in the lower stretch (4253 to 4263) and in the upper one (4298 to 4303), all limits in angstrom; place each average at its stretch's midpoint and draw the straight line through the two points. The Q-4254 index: 10.4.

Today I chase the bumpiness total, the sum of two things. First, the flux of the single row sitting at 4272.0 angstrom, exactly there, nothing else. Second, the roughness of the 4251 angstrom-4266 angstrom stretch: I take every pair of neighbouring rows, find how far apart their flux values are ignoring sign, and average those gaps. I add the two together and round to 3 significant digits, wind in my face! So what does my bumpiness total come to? 10.4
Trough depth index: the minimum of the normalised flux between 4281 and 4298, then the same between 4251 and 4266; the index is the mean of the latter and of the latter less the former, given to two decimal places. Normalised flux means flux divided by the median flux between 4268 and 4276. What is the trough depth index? 0.48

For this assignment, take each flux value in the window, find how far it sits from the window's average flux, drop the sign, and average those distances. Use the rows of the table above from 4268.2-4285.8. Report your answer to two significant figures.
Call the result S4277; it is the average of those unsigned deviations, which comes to 0.31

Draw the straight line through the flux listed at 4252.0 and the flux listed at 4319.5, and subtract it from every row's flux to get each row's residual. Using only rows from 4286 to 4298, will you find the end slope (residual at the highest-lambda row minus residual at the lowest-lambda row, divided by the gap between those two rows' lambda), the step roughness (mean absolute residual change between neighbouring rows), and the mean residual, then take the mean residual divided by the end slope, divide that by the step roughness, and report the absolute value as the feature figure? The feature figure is 47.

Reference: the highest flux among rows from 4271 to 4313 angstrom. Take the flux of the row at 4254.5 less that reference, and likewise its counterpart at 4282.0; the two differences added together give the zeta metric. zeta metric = 0.3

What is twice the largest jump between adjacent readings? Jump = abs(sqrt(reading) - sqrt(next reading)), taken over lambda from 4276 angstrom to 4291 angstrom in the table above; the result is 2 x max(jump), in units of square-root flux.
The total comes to 0.248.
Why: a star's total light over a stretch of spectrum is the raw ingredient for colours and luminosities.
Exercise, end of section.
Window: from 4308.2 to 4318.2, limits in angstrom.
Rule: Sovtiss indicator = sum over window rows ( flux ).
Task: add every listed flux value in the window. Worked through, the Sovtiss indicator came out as 37.5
